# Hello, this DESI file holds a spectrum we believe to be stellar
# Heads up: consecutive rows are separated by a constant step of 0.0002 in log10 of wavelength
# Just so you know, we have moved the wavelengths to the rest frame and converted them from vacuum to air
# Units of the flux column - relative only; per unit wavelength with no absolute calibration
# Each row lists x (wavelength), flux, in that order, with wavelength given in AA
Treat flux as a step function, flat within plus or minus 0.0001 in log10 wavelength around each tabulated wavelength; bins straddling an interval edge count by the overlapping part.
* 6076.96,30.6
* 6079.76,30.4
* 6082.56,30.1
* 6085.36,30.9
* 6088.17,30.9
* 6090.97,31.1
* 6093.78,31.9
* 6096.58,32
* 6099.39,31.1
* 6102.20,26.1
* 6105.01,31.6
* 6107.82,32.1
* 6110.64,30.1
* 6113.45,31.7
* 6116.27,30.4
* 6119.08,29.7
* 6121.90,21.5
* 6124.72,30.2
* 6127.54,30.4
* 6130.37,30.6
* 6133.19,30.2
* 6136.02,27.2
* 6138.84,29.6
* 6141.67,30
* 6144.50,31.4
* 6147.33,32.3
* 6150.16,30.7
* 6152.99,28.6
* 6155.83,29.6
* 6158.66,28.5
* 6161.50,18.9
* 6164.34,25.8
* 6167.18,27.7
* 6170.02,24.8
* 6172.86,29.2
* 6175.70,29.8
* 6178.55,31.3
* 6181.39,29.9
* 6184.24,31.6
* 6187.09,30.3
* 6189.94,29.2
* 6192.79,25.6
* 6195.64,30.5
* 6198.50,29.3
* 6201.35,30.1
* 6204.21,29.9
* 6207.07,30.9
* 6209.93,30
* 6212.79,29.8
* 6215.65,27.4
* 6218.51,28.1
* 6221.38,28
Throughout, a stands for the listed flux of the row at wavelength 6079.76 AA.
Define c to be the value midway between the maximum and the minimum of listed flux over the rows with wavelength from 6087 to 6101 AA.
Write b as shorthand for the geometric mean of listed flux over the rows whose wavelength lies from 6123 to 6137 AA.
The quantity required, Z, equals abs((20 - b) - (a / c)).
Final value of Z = 10.7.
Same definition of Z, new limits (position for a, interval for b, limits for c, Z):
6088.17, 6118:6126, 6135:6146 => 7.9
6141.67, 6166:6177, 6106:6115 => 8.8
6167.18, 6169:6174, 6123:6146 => 7.9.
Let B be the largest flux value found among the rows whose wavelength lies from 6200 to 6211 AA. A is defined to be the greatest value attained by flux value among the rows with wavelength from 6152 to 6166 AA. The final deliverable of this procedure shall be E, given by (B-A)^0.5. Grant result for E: 1.1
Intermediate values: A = 29.6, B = 30.9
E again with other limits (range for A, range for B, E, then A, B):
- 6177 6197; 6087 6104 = 0.6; 31.6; 32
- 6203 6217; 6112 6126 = 0.9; 30.9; 31.7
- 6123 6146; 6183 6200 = 0.4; 31.4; 31.6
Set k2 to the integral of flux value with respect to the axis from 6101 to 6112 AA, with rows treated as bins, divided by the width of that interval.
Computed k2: 30.0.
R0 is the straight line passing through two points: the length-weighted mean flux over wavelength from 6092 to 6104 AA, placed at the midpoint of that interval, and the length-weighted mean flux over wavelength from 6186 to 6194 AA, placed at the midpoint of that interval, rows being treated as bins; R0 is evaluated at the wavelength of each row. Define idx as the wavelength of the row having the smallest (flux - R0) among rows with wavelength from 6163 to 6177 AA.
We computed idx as 6170.02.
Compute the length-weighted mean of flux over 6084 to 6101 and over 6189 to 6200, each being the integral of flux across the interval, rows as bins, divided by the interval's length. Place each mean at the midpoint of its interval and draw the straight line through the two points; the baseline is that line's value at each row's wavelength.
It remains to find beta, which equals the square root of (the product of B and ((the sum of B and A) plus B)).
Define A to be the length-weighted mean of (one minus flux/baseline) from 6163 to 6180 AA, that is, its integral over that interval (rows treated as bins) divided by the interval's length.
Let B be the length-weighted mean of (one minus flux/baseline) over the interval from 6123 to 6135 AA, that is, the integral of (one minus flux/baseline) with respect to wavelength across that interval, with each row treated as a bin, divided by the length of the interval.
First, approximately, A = 0.04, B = 0.01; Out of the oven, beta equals 0.02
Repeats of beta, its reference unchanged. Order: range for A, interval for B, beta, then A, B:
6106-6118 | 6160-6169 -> 0.25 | -0.01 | 0.18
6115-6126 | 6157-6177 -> 0.17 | 0.09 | 0.10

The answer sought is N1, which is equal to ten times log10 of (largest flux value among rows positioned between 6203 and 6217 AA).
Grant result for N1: 14.9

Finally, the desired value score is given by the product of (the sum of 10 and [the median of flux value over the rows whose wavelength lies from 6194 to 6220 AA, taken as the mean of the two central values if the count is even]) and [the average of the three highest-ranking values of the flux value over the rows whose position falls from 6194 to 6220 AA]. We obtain 1217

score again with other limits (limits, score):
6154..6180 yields 1164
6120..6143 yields 1219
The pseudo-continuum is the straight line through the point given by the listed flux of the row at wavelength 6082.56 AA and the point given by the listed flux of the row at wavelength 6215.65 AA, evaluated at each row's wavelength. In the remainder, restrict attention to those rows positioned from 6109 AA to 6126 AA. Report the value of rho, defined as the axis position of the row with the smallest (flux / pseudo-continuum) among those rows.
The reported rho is 6121.90 AA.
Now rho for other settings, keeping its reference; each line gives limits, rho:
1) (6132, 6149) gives 6136.02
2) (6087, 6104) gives 6102.20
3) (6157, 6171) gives 6161.50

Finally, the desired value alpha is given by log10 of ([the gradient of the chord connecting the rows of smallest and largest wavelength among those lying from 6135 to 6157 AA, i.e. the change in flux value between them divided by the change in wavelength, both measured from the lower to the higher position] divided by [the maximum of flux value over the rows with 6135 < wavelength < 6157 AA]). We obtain -2.43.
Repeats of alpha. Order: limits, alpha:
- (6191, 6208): -1.92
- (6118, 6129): -2.57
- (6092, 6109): -3.35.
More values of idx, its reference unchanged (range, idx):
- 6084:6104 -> 6102.20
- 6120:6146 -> 6121.90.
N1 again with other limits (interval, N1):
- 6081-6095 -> 15.0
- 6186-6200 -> 14.8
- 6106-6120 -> 15.1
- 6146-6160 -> 15.1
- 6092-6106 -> 15.1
